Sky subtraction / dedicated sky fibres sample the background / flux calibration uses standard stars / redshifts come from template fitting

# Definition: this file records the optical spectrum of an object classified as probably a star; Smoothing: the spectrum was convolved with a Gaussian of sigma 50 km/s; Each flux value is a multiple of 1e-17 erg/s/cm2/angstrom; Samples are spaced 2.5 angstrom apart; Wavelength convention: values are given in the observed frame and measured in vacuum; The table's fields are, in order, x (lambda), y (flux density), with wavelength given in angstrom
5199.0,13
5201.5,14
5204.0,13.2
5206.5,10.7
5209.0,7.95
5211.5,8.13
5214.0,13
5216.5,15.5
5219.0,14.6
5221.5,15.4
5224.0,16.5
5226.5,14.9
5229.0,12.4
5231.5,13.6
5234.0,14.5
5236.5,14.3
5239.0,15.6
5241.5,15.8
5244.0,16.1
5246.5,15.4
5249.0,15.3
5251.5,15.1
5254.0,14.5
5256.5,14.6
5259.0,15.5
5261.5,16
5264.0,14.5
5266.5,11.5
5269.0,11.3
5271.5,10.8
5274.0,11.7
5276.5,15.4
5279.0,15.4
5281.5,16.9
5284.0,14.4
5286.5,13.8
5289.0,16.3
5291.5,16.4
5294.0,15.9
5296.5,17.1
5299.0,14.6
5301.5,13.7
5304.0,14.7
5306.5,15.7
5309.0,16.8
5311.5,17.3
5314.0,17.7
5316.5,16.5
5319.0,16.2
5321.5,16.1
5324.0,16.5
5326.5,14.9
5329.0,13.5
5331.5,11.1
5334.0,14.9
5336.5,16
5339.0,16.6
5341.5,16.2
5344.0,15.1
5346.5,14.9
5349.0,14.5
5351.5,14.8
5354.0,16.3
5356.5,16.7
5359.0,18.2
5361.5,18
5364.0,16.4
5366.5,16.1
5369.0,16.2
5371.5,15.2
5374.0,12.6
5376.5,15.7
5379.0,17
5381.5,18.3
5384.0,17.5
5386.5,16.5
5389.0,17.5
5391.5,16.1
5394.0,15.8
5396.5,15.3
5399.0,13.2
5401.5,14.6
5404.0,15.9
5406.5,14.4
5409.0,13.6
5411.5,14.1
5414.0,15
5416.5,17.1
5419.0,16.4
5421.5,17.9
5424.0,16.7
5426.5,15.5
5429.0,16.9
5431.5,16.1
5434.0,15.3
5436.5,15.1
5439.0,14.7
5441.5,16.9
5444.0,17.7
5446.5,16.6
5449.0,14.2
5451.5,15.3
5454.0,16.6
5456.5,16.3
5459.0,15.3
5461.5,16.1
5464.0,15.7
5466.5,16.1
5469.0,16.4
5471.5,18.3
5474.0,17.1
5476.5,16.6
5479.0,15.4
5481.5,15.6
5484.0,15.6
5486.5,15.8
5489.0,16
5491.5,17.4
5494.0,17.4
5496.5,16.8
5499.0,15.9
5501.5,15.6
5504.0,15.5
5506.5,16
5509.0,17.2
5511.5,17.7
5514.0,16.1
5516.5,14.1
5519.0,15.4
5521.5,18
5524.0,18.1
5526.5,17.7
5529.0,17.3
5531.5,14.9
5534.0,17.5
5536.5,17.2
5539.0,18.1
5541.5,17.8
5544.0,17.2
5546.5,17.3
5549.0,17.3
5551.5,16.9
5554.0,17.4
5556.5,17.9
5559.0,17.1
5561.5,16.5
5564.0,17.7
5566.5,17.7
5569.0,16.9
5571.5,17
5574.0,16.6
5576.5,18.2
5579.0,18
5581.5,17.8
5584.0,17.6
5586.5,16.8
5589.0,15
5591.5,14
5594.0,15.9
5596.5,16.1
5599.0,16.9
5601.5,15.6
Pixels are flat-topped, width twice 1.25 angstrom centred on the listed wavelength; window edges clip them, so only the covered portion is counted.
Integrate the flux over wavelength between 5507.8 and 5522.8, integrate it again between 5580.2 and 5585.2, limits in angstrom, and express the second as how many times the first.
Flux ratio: 0.4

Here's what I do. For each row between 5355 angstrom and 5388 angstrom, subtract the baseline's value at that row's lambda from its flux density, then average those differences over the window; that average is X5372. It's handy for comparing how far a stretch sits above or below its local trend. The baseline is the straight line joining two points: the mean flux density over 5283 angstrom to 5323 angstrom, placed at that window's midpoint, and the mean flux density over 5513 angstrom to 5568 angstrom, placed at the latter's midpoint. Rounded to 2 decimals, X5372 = 0.31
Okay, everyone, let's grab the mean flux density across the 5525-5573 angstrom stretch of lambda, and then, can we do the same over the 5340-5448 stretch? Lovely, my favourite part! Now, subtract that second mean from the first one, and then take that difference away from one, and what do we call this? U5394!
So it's -0.3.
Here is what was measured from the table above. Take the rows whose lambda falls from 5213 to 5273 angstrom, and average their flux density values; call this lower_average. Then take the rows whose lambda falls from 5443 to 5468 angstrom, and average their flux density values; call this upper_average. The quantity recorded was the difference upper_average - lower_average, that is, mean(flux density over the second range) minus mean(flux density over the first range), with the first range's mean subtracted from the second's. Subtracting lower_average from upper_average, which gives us 1.5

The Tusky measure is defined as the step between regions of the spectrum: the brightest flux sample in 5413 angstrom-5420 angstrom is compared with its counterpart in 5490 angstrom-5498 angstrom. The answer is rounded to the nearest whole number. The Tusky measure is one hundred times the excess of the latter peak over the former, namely 30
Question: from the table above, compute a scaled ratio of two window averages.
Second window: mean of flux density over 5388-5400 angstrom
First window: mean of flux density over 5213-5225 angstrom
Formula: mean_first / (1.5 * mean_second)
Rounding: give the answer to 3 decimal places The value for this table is 0.642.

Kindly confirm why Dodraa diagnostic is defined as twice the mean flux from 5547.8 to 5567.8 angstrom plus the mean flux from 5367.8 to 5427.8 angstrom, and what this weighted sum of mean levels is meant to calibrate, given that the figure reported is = 50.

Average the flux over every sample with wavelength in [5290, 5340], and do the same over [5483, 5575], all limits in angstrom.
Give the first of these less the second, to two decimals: -1.22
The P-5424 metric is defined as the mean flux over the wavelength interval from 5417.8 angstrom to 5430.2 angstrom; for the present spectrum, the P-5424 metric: 16.7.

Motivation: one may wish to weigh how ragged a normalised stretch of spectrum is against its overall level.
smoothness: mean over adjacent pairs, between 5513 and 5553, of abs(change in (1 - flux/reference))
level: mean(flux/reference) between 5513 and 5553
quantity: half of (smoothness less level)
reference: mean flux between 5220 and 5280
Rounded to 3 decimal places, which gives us -0.554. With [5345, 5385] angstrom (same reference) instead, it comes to -0.522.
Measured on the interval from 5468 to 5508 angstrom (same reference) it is -0.545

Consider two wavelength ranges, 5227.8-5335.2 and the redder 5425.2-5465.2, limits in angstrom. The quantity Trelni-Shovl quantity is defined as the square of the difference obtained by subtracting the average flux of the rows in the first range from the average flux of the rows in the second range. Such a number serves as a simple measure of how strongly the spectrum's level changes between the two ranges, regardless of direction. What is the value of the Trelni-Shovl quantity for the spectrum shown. 1.0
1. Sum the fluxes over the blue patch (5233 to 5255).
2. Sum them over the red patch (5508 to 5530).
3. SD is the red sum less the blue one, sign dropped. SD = 15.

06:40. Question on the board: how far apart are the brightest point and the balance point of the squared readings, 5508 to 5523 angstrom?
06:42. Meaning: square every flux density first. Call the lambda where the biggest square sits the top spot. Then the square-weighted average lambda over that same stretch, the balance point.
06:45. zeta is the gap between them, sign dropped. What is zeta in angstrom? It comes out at 6.4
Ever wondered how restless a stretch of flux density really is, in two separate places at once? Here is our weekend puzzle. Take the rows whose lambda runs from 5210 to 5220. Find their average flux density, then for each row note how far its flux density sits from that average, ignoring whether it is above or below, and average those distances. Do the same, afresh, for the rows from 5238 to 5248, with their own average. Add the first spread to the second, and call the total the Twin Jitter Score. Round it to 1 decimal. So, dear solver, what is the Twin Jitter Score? 2.6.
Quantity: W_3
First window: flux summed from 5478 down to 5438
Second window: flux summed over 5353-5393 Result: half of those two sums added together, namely 262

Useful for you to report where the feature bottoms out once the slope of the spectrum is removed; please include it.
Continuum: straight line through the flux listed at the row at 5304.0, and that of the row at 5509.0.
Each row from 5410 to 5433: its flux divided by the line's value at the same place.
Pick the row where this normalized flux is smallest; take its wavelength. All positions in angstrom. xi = 5411.5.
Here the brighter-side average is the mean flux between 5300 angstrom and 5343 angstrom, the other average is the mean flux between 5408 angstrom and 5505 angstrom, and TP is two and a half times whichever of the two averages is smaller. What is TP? 38.9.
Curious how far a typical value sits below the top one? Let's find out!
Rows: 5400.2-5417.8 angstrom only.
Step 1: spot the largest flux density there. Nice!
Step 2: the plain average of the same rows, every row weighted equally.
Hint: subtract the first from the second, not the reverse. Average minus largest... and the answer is -2.1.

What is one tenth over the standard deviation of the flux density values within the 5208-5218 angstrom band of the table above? 0.03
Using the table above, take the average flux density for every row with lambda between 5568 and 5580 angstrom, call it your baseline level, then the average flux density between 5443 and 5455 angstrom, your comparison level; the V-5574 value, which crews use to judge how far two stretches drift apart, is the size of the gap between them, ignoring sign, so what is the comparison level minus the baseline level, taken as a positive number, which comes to 1.3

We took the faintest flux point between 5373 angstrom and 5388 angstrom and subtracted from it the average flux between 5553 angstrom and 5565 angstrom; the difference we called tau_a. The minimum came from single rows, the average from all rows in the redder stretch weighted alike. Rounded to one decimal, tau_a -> -4.7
